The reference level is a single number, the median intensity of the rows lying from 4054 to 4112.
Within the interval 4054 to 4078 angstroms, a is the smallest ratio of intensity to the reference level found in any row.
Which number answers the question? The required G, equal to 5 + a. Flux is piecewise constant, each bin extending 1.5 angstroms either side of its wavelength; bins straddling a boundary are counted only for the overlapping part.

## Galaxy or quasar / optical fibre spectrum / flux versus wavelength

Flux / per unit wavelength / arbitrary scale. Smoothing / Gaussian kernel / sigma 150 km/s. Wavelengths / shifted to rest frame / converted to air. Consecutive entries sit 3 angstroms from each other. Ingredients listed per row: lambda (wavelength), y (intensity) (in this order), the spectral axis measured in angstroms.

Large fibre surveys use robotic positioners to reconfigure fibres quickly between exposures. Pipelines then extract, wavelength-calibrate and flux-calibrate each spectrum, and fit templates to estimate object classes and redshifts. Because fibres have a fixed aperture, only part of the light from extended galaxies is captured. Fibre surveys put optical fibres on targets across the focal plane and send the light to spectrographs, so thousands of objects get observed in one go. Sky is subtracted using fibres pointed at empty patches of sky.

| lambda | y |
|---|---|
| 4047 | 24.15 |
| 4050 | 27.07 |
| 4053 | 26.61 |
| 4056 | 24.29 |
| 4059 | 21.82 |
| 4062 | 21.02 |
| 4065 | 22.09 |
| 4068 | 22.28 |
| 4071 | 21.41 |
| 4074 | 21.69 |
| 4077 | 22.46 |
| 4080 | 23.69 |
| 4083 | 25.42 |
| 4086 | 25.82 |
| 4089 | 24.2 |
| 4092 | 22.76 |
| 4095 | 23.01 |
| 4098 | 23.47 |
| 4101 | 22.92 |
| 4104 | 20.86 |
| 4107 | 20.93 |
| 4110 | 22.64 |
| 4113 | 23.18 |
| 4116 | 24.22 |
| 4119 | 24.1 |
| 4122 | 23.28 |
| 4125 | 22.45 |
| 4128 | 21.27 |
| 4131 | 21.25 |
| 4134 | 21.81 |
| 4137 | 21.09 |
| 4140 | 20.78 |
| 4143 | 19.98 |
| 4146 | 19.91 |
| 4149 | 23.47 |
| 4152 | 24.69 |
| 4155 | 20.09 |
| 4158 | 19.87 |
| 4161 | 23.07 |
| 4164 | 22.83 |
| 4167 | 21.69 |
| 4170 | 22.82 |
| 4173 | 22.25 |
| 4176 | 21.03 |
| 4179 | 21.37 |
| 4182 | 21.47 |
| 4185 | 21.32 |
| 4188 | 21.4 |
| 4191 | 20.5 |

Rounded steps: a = 0.928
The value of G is 5.928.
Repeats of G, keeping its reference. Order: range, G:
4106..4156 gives 5.879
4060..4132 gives 5.921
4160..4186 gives 5.929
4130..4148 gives 5.879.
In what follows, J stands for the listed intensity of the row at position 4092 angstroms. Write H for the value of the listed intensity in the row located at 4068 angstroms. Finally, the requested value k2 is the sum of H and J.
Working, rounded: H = 22.28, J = 22.76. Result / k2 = 45.0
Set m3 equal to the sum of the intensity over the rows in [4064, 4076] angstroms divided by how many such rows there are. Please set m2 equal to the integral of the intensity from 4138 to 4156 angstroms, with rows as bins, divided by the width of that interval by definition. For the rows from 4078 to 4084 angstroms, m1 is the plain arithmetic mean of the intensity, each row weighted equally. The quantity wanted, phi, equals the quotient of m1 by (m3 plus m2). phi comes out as 0.566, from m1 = 24.6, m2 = 21.5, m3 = 21.9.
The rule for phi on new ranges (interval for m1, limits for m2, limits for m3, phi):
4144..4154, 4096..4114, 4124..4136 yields 0.515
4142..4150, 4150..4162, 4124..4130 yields 0.482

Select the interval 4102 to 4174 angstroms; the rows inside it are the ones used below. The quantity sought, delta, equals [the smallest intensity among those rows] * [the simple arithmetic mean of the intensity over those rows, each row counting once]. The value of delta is 438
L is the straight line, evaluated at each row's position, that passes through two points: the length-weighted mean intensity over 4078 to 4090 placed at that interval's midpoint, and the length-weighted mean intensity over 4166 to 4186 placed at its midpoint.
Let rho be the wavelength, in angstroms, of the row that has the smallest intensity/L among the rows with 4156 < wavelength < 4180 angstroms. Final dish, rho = 4158 angstroms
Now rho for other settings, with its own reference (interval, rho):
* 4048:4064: 4062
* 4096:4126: 4104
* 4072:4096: 4074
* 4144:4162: 4146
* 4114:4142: 4140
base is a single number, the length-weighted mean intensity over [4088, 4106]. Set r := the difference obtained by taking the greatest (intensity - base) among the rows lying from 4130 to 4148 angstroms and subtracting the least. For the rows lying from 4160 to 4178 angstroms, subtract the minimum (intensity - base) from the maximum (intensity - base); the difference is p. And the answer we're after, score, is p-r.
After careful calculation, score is 0.14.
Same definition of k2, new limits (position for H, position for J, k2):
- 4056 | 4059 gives 46.1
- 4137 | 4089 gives 45.3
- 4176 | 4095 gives 44.0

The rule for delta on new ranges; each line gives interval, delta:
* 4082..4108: 485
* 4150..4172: 440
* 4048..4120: 485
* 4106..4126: 481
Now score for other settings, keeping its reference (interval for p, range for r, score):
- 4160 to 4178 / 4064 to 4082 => -0.24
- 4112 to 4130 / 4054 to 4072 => -0.32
